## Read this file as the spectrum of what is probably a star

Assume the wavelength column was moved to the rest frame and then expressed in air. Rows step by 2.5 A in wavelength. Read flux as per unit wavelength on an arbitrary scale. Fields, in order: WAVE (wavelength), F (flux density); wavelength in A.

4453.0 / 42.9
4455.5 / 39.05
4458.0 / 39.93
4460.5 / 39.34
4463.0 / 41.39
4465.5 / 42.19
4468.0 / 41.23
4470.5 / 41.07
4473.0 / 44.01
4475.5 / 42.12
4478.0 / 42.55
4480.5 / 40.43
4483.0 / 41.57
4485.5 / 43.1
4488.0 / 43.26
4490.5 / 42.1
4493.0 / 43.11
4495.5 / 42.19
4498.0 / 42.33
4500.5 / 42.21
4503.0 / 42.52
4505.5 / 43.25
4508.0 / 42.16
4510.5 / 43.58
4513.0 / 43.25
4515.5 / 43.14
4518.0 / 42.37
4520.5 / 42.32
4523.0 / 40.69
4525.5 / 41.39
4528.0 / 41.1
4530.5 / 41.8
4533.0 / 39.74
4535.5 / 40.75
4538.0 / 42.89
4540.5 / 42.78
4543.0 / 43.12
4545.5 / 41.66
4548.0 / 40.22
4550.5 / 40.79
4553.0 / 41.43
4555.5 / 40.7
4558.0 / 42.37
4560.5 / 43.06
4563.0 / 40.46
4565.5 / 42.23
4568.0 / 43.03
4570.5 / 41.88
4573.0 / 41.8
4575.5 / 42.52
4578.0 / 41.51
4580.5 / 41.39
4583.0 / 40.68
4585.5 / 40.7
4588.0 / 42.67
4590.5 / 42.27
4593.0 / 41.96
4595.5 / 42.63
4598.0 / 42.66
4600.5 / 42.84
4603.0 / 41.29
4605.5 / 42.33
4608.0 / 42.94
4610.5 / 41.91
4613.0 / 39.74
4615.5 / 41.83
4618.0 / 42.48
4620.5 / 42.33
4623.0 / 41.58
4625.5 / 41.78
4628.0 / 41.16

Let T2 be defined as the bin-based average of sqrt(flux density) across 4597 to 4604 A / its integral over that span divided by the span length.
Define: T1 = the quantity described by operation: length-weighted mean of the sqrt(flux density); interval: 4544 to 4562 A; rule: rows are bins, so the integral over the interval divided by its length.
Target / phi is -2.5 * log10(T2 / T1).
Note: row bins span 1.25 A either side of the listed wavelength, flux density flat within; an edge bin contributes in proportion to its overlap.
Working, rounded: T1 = 6.439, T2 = 6.50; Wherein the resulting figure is -0.011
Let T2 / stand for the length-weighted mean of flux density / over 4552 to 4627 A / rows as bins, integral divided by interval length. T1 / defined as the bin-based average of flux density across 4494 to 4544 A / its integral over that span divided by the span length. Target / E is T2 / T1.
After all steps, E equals 0.99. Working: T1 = 42.2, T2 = 41.9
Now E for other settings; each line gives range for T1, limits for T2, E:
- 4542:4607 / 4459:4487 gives 1.00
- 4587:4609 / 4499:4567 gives 0.99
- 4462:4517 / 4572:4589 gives 0.98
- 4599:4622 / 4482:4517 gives 1.02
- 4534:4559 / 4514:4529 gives 1.01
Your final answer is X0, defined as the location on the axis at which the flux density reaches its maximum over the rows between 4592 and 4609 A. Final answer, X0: 4608.0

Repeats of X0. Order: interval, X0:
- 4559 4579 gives 4560.5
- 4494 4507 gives 4505.5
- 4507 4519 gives 4510.5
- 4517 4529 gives 4518.0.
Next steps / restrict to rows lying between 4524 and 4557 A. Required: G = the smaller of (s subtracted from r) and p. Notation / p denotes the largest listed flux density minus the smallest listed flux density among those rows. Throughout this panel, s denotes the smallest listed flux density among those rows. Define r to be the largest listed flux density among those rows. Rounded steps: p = 3.38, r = 43.12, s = 39.74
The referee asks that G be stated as 3.38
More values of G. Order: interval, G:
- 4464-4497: 3.58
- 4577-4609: 2.26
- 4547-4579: 2.84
